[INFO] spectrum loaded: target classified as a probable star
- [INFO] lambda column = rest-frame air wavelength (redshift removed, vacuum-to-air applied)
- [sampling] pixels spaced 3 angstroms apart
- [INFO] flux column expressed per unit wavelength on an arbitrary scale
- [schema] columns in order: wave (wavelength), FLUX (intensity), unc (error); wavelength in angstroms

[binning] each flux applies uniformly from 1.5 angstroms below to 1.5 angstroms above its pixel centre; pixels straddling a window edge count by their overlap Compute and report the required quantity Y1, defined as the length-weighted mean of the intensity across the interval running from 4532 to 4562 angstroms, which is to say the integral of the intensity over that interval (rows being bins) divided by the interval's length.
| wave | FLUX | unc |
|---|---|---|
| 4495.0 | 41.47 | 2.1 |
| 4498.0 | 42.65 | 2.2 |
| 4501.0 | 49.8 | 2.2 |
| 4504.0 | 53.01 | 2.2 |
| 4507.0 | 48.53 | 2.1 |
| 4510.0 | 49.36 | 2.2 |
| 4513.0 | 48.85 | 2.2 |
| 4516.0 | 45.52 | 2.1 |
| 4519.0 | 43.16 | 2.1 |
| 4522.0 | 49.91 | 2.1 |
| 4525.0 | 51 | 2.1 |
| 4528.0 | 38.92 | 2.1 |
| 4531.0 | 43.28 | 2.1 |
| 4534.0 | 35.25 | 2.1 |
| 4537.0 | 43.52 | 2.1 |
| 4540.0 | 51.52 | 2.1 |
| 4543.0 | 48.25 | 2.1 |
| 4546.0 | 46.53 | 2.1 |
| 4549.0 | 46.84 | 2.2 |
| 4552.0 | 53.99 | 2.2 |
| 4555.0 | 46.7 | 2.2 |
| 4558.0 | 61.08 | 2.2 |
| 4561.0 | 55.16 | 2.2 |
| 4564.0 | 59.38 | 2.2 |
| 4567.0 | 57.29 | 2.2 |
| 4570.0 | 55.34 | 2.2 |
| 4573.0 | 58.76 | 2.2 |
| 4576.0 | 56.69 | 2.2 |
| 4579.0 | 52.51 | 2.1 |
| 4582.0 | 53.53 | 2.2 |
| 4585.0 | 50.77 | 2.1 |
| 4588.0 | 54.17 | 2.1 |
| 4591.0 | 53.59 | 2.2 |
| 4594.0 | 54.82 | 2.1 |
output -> 49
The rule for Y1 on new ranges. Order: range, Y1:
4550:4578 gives 56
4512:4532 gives 46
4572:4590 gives 54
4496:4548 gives 46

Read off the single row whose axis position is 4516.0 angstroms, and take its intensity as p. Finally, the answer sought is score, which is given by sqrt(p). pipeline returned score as 6.75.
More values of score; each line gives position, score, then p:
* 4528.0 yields 6.24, 38.92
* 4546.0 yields 6.82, 46.53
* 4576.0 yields 7.53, 56.69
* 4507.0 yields 6.97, 48.53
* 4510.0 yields 7.03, 49.36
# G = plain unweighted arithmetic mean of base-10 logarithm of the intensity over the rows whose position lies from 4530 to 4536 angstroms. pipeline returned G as 1.59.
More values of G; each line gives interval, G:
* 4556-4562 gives 1.76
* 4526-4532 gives 1.61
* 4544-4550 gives 1.67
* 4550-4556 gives 1.70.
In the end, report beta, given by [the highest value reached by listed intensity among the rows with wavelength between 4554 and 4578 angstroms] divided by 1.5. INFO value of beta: 41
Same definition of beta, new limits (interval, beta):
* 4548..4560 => 41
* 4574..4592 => 38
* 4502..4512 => 35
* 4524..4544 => 34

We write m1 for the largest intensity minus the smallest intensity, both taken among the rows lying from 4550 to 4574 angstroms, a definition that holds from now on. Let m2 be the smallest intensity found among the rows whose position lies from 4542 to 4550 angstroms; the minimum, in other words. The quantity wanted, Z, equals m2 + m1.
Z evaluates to 61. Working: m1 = 14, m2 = 46.53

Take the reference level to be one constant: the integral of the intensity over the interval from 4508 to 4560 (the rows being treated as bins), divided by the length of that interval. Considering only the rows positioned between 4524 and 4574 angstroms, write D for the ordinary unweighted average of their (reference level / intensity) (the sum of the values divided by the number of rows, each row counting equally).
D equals 0.97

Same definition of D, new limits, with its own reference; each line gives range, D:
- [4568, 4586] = 0.87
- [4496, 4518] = 0.99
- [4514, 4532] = 1.05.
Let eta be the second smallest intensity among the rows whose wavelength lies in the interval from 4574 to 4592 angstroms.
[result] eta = 52.51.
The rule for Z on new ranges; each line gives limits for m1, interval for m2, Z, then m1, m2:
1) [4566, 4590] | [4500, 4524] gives 51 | 8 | 43.16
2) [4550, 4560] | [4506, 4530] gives 53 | 14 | 38.92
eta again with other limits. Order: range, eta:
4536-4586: 46.53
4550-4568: 53.99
